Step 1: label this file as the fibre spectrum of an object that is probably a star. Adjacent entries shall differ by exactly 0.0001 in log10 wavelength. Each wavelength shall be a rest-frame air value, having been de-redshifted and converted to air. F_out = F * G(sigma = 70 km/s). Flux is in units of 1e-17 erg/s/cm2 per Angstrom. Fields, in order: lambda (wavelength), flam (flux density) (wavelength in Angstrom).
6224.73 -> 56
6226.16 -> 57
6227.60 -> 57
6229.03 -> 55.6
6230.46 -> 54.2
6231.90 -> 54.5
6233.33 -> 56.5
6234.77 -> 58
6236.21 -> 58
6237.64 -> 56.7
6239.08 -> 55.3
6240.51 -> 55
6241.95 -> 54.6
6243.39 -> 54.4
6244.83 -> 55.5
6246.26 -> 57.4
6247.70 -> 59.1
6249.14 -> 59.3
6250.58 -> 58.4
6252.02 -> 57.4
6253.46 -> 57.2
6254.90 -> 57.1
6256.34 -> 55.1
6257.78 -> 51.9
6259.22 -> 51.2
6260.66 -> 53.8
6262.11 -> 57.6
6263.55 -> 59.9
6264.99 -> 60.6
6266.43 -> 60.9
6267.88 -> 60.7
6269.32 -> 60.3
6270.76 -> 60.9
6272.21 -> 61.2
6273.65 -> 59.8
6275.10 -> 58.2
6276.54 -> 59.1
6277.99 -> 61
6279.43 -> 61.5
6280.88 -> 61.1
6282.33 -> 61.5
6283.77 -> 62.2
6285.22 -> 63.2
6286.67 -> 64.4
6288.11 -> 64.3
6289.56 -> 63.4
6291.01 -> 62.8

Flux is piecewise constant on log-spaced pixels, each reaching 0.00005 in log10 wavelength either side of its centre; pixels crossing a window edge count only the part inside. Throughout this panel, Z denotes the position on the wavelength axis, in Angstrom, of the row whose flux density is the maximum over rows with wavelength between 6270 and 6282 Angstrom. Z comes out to 6279.43 Angstrom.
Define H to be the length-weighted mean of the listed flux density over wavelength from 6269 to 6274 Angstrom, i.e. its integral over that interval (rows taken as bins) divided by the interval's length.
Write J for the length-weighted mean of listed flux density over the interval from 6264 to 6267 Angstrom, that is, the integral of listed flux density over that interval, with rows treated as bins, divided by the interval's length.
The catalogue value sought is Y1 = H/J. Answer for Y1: 1.00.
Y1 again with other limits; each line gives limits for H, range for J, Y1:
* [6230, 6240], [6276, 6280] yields 0.93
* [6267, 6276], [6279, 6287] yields 0.97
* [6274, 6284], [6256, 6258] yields 1.13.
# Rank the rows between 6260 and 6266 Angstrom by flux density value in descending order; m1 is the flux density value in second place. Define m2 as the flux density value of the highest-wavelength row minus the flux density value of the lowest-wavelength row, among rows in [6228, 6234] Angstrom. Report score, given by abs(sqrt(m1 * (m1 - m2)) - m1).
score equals 0.5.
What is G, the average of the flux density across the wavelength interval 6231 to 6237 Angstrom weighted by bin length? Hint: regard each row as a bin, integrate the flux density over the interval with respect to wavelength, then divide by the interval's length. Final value 56.6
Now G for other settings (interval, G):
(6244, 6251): 57.9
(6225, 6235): 56.0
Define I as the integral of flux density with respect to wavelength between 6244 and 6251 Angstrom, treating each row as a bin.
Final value 405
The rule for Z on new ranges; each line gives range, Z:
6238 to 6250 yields 6249.14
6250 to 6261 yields 6250.58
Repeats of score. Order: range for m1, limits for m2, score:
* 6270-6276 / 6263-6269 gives 0.4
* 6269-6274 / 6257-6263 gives 2.9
